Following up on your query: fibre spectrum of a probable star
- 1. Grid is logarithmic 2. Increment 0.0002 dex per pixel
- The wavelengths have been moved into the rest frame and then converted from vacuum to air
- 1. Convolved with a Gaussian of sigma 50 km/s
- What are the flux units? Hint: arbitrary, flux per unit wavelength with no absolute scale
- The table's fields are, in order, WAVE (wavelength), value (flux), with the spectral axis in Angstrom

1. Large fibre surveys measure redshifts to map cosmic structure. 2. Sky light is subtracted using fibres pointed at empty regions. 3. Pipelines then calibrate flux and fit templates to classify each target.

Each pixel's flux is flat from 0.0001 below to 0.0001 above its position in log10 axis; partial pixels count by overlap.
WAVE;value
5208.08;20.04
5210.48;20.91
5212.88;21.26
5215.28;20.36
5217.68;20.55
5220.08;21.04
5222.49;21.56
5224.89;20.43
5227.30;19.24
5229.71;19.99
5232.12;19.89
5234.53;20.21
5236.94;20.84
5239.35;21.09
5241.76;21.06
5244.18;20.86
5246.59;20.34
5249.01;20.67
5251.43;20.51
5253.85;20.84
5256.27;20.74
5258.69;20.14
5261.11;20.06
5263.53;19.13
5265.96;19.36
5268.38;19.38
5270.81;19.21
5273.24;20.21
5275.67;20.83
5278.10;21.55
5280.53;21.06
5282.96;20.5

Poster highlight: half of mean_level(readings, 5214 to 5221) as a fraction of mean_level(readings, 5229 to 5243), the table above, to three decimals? 0.503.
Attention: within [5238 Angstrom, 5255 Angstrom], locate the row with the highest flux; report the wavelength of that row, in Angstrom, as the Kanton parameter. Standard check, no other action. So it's 5239.35 Angstrom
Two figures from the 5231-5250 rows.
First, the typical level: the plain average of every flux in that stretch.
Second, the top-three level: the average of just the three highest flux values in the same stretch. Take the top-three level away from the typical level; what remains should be -0.4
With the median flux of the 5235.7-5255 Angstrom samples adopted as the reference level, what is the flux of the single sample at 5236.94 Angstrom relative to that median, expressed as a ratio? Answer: 1.00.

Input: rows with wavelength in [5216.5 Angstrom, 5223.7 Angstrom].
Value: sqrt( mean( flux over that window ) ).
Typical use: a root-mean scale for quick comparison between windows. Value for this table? 4.59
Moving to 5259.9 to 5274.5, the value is 4.42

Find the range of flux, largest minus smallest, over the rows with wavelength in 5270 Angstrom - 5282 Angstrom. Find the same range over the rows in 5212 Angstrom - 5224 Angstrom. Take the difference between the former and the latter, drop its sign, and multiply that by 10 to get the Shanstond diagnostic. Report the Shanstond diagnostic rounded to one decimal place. 11.4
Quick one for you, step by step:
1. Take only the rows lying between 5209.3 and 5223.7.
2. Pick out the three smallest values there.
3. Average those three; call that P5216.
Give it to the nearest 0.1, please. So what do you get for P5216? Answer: 20.6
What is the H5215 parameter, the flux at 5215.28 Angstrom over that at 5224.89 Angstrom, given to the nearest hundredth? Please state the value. 1.00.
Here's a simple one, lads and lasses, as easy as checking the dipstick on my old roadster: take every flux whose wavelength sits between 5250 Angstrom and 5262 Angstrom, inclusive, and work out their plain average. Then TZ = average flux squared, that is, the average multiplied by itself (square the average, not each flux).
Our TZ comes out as 419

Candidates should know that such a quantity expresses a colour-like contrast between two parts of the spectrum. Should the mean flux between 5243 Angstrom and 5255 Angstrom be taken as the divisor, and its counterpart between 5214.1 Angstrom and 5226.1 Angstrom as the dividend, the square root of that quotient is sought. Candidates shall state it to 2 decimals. 1.00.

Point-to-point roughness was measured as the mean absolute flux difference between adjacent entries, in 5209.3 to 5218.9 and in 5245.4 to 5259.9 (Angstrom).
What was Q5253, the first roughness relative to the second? 1.6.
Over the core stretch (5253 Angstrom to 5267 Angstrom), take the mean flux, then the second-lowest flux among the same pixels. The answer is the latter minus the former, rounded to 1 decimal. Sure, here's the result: -0.7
